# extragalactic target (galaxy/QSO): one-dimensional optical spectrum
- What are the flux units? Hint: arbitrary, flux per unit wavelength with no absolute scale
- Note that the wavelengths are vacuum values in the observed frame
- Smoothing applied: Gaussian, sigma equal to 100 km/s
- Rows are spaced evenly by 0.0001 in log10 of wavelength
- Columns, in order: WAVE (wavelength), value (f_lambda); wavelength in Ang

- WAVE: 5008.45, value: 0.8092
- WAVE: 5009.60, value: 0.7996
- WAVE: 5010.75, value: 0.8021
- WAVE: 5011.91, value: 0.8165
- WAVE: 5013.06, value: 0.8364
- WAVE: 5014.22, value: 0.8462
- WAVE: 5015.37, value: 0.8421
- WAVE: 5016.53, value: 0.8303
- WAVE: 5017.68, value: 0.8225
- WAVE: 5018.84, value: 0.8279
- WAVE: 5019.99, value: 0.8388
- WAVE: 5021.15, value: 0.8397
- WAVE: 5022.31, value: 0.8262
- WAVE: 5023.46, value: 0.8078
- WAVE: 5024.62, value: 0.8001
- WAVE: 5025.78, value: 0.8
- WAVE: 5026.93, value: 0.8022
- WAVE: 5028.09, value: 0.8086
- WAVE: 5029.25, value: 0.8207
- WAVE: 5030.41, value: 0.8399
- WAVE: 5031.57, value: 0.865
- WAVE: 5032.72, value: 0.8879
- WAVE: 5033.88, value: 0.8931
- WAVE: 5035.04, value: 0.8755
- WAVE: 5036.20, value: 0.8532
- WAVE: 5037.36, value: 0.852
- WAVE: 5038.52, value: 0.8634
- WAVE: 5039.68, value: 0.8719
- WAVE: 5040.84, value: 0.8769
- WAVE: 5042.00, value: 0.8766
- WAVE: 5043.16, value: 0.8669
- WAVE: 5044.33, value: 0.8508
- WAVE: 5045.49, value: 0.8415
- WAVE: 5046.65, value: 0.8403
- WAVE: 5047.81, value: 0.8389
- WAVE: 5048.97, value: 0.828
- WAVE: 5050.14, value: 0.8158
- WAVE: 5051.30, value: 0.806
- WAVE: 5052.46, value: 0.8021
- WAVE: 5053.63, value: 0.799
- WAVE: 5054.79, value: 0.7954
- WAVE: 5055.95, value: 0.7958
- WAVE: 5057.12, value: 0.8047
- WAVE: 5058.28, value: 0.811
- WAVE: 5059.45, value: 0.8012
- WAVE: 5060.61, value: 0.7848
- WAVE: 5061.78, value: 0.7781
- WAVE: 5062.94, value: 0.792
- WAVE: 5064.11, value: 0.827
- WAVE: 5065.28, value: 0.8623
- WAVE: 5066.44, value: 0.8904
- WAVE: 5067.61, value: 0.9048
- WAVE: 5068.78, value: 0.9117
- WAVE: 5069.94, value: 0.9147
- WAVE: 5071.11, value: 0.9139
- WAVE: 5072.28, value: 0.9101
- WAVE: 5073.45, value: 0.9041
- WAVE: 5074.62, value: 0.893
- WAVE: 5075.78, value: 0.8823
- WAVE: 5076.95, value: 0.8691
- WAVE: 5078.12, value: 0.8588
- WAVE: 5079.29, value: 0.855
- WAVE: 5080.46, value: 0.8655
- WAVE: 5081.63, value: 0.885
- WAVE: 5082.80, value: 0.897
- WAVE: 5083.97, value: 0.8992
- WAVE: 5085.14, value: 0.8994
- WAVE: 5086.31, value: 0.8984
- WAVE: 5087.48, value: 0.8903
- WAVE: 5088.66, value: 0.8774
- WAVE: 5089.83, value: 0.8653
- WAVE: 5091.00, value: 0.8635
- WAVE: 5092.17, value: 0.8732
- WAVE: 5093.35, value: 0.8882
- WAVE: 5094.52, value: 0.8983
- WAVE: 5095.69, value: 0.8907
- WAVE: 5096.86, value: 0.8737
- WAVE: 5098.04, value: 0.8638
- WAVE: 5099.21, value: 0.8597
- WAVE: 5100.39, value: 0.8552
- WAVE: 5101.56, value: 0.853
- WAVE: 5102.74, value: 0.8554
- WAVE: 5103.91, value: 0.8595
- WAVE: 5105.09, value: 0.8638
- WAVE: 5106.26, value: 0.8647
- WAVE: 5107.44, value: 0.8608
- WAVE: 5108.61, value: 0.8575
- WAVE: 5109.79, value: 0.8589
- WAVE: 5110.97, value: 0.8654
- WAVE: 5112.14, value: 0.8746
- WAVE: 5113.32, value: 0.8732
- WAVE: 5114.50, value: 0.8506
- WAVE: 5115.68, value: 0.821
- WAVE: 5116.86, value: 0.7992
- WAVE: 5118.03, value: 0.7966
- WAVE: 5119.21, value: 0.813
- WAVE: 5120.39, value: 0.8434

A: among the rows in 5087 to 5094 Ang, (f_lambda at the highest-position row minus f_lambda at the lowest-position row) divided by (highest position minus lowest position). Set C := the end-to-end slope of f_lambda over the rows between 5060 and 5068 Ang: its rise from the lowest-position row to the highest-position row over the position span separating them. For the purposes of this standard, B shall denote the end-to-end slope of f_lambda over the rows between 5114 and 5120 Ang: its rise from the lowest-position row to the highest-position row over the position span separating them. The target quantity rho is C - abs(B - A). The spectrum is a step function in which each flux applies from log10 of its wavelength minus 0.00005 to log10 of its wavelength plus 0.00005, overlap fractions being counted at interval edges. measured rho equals 0.010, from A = -0.0004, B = -0.008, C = 0.017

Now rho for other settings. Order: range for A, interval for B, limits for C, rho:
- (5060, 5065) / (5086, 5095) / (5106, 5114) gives -0.011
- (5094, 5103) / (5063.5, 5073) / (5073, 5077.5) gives -0.025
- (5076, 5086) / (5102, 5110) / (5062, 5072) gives 0.012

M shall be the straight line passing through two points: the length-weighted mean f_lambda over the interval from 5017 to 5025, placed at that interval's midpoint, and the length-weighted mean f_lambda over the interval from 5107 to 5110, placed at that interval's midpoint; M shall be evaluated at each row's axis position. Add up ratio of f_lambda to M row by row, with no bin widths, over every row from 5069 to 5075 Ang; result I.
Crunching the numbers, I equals 5.37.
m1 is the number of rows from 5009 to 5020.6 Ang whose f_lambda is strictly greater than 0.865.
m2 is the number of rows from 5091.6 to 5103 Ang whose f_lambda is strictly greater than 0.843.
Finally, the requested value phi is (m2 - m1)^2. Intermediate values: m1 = 0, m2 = 10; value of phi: 100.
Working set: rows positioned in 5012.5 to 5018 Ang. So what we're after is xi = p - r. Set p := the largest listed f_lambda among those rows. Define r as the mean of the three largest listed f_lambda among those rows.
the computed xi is 0.0046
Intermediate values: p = 0.8462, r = 0.84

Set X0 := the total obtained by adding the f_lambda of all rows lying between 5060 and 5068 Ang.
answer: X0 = 5.84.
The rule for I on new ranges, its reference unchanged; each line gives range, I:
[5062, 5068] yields 5.08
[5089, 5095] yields 5.14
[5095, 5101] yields 5.08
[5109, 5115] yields 5.02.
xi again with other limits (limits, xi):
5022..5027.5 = 0.0141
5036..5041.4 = 0.0062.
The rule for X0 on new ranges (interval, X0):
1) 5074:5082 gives 6.11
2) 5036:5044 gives 6.06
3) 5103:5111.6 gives 6.03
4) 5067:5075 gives 6.35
